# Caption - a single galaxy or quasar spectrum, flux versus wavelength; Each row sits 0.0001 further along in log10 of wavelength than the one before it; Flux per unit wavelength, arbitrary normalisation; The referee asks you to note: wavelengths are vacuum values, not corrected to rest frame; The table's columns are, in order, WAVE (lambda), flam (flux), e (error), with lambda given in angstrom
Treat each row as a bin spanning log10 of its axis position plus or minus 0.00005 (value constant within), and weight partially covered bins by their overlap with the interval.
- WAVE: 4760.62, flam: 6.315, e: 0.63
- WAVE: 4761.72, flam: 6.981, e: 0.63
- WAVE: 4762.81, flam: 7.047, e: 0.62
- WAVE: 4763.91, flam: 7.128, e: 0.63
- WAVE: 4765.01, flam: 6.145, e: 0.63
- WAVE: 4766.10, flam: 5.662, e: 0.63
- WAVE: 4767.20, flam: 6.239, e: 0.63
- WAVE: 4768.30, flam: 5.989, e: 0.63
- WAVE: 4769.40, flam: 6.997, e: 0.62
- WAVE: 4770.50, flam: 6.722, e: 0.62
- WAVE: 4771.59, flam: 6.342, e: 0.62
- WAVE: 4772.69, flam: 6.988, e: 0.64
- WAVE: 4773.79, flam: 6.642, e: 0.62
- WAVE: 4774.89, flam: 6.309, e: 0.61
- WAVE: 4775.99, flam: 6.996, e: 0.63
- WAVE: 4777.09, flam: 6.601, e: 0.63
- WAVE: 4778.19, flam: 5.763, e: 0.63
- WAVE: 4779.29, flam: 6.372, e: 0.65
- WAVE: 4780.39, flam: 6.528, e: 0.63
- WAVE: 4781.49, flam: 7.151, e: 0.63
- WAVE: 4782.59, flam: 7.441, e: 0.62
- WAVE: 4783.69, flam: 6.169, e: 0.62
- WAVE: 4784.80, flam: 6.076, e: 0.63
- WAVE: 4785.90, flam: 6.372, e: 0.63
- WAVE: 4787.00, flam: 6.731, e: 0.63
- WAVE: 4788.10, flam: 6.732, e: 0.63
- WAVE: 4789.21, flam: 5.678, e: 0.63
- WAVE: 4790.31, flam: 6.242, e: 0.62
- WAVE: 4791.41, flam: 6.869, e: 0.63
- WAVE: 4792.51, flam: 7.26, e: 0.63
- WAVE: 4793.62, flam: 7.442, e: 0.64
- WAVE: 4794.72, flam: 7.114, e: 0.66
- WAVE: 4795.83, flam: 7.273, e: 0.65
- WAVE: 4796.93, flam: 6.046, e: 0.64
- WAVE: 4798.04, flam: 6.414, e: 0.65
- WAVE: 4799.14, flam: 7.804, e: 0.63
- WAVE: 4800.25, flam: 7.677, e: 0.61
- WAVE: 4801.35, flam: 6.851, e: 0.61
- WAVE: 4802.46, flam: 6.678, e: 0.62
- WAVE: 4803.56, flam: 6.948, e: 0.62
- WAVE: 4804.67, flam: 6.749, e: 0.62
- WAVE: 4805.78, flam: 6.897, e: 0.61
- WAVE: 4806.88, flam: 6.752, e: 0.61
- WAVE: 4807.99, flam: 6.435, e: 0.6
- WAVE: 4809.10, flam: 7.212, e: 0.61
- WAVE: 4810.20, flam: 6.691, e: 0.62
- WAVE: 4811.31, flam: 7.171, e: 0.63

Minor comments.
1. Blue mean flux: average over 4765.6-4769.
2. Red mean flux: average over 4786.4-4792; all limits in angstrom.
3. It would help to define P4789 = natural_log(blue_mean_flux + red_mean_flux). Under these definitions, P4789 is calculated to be 2.52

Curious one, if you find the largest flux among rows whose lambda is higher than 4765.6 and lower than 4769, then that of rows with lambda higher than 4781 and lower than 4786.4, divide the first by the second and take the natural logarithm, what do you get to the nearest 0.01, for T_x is -0.18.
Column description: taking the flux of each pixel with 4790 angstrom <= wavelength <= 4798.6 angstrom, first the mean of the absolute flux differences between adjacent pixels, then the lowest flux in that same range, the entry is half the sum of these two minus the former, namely 2.79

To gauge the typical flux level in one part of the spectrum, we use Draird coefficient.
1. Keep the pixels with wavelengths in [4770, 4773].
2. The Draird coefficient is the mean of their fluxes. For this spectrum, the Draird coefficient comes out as 6.68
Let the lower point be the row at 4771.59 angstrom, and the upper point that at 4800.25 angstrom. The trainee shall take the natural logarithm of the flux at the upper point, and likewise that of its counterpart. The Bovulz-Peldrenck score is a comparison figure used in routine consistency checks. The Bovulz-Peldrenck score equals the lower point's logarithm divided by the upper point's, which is 0.91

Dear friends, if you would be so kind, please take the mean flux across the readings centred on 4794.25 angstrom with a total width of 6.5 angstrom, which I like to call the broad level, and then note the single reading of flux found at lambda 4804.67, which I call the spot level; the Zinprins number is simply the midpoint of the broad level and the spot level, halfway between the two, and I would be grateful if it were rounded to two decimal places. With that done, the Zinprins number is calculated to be 6.87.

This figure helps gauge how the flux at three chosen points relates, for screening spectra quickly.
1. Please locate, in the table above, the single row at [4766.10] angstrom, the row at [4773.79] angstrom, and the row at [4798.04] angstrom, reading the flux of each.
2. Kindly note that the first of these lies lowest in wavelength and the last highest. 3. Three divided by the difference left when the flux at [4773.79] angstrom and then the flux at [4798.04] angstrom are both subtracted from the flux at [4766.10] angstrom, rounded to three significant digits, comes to -0.406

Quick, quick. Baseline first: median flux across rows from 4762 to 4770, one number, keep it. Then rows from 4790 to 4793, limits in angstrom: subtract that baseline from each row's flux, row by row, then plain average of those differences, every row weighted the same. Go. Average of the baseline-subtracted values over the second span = 0.6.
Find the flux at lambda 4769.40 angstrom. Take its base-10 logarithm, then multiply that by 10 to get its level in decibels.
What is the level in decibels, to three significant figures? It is 8.45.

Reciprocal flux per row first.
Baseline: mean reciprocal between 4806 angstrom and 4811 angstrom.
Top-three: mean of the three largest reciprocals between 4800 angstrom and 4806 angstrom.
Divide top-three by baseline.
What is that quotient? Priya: 1.00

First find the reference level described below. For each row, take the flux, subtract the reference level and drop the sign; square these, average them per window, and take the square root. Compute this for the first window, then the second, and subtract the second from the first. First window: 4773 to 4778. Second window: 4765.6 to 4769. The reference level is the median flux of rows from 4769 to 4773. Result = -0.60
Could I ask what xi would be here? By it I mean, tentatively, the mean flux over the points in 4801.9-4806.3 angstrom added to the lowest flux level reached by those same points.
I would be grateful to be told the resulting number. 13.5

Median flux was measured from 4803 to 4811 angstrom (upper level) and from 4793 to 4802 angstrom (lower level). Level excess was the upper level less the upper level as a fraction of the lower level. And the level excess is 5.81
